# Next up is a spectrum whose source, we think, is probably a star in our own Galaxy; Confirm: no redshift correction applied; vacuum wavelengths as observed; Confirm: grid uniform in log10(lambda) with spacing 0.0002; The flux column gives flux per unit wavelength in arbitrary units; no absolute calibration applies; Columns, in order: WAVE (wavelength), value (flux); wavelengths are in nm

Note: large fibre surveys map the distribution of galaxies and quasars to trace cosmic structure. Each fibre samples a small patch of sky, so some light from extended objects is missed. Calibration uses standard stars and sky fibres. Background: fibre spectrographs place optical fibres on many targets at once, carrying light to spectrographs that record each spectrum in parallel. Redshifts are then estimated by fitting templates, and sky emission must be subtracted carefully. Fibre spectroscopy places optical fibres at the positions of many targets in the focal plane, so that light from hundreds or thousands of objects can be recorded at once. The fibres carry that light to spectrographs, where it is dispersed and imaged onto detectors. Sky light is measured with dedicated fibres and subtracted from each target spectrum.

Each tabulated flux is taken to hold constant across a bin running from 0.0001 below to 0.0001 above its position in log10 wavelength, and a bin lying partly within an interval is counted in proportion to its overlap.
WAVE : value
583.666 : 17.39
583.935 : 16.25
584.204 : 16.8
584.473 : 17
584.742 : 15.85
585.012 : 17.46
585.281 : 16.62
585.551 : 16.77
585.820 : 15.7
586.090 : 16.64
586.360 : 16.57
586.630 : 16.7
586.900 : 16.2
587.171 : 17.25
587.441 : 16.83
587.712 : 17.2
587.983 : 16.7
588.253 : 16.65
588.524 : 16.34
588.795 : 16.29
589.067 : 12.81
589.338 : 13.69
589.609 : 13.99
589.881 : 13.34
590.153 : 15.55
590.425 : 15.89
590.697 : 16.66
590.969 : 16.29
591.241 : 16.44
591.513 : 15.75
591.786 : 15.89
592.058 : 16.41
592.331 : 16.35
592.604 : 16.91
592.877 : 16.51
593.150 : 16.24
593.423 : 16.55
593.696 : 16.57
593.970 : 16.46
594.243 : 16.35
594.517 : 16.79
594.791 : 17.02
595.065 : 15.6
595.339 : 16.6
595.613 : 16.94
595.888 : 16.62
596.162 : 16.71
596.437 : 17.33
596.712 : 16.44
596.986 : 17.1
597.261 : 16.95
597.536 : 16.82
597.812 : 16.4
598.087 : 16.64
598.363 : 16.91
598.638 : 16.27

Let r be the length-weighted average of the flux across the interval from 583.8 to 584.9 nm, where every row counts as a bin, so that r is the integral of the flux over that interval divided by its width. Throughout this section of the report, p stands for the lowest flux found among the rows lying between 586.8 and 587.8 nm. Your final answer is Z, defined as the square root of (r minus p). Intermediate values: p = 16.2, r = 16.5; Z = 0.5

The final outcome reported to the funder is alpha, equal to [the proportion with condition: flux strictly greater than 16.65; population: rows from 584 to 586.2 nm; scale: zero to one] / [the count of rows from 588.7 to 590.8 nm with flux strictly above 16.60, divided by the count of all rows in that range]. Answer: 4.0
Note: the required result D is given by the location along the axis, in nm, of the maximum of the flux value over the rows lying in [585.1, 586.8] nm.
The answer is 585.551 nm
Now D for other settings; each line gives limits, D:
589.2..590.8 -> 590.697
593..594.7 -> 594.517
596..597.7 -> 596.437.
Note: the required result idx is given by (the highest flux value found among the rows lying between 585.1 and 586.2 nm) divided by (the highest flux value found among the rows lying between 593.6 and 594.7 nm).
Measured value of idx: 0.999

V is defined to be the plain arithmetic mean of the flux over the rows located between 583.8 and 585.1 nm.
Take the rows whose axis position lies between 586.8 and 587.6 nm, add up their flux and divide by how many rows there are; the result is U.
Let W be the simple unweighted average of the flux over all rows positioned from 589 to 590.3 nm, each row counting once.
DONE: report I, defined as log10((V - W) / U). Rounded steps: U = 16.8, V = 16.67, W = 13.9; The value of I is -0.8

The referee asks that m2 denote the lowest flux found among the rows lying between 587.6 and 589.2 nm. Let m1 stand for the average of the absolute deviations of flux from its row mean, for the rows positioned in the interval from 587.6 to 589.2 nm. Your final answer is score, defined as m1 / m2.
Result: 0.0830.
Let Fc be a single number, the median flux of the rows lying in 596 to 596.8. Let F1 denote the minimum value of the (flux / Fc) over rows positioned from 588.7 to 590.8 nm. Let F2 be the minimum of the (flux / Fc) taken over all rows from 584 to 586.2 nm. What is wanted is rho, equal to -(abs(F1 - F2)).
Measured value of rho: -0.173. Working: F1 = 0.767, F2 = 0.940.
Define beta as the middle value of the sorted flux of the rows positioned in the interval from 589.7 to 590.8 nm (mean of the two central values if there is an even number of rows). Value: 15.7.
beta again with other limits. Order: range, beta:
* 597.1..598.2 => 16.7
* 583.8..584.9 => 16.5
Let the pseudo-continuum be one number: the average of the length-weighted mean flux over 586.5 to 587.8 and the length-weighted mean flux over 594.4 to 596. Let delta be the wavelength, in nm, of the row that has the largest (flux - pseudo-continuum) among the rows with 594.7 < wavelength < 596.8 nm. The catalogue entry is 596.437 nm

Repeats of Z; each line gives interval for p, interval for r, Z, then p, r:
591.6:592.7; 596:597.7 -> 1.0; 15.89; 16.9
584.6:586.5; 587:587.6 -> 1.1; 15.7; 17.0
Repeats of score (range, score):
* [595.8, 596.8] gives 0.0169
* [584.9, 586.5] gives 0.0210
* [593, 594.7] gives 0.0088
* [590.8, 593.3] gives 0.0151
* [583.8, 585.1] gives 0.0314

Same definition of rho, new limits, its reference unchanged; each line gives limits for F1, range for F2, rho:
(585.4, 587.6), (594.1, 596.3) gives -0.006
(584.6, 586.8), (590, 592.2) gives -0.009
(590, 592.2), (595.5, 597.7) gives -0.053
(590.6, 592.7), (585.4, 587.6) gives -0.003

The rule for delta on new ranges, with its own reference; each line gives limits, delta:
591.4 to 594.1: 592.604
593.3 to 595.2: 594.791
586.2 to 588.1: 587.171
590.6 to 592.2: 590.697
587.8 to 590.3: 587.983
